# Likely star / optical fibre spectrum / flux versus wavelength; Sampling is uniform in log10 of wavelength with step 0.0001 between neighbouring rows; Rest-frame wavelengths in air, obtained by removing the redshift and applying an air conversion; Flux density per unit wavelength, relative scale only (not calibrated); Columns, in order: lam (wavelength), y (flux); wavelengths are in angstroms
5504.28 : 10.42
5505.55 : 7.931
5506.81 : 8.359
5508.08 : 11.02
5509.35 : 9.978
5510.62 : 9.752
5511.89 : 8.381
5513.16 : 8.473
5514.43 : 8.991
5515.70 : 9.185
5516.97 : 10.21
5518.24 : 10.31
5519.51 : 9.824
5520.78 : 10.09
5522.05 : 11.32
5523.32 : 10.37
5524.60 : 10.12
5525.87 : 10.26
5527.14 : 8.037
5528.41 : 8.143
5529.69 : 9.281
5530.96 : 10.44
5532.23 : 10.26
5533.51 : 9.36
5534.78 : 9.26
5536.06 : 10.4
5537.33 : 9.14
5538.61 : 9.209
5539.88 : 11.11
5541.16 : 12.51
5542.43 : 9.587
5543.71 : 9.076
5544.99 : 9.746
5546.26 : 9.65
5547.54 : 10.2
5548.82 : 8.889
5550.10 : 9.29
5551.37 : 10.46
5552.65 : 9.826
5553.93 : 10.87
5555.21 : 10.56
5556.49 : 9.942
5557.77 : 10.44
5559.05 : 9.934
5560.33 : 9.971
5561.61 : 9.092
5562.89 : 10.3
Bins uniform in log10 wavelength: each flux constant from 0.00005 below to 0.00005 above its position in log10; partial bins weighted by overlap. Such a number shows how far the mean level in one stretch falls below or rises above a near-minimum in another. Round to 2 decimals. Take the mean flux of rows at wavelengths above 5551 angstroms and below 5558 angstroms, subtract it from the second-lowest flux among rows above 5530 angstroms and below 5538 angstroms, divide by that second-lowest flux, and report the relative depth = -0.12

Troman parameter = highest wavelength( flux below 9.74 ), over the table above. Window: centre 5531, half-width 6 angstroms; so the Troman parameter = 5534.78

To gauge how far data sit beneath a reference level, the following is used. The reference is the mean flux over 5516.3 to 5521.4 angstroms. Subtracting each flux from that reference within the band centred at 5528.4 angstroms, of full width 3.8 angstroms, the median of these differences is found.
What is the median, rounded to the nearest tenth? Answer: 2.0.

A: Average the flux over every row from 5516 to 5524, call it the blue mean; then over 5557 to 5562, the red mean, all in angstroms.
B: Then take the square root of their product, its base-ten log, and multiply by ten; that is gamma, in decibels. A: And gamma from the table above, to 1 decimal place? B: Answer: 10.0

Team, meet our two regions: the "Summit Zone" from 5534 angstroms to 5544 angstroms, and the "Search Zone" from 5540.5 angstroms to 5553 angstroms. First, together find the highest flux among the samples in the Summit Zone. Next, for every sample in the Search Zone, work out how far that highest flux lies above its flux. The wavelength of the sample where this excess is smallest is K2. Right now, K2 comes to 5541.16 angstroms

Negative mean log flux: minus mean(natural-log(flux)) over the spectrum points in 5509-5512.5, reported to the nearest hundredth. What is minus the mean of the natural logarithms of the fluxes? -2.23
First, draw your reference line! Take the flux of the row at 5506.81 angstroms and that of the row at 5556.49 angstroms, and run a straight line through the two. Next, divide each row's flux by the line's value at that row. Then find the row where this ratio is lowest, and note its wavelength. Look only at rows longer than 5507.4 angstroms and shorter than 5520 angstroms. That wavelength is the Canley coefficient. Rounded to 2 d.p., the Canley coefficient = 5511.89 angstroms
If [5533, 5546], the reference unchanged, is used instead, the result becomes 5543.71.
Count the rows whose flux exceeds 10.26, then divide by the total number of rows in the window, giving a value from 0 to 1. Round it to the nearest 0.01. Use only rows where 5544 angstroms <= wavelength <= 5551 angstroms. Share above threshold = 0.00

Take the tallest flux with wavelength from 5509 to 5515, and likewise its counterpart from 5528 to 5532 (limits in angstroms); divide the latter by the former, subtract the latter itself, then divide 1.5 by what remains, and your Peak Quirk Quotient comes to -0.160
